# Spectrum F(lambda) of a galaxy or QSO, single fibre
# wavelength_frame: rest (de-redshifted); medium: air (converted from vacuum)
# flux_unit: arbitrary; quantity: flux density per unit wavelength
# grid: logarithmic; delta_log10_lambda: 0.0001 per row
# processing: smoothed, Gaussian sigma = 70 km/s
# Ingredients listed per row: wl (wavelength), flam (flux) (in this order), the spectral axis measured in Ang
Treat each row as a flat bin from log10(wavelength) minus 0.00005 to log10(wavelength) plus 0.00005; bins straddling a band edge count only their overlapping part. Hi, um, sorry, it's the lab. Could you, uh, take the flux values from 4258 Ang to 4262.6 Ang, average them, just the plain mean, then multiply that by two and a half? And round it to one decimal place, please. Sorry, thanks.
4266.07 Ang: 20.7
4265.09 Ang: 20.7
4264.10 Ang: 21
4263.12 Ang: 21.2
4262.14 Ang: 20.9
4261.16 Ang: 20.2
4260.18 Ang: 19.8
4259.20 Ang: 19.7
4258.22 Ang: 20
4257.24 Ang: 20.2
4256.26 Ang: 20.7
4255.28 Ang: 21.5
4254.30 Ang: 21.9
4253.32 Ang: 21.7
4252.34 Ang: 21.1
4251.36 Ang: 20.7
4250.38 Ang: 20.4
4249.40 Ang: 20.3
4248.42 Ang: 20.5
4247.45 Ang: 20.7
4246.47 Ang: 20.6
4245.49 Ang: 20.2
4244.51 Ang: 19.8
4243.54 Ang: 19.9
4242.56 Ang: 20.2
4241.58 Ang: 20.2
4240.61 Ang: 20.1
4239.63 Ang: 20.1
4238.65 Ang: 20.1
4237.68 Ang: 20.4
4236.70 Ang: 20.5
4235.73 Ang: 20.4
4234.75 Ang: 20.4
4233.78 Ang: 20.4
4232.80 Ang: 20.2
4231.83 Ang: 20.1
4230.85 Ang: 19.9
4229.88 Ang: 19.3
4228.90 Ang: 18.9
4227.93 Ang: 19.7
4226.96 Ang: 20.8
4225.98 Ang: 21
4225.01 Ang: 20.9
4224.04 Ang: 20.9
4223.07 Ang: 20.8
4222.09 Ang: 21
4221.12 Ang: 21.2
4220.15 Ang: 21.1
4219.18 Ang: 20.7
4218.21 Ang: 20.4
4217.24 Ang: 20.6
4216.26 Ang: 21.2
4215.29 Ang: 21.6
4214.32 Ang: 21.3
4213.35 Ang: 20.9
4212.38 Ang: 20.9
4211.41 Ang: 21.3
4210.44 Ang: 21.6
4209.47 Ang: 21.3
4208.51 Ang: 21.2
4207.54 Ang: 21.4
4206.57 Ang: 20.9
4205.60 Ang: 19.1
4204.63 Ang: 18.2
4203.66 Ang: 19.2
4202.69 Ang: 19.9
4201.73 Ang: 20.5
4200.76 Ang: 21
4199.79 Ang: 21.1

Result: 50.3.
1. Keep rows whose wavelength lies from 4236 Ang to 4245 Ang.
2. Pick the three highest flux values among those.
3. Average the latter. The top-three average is 20.4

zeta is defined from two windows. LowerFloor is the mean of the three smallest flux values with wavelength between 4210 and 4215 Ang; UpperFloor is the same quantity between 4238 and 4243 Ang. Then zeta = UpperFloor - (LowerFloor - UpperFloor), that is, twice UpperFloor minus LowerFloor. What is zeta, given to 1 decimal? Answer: 19.2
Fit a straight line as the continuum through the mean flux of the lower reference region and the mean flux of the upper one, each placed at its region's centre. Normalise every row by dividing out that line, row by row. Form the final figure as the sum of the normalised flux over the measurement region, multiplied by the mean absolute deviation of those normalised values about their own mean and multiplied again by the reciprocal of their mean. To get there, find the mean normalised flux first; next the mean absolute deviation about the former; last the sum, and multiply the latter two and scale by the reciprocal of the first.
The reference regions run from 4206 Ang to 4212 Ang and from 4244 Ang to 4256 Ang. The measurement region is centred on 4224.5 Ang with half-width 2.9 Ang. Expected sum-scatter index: 0.02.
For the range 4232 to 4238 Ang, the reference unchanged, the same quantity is 0.02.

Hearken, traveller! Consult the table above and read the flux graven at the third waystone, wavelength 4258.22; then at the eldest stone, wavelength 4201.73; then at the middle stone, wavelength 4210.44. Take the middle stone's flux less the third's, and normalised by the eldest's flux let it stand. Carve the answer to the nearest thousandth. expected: 0.078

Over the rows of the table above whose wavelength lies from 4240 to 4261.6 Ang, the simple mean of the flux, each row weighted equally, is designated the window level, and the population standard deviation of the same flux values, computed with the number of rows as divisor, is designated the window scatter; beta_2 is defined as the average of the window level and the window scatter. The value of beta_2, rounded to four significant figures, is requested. 10.53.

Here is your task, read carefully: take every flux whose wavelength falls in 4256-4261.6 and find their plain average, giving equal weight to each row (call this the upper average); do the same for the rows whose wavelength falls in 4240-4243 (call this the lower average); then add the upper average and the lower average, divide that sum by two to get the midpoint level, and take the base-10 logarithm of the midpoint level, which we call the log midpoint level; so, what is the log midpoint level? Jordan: 1.30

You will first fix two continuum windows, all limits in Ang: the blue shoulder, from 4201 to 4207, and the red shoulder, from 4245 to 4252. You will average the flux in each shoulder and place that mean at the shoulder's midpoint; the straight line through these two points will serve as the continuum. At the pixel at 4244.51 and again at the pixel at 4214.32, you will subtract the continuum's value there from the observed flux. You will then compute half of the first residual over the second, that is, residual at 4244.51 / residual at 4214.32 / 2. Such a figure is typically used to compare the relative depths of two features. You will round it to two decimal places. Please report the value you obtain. -0.21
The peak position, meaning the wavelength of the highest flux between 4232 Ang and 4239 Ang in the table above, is 4236.70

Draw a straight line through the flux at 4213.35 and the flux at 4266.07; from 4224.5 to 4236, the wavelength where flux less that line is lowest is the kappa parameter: 4228.90 Ang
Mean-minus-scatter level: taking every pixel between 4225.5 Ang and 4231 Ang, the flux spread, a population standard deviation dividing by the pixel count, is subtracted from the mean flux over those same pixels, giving 19.2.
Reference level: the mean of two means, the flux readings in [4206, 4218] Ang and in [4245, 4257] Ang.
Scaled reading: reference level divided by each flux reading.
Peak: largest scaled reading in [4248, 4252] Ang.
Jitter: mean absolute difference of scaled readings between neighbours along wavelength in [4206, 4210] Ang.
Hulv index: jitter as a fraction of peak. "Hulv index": 0.012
